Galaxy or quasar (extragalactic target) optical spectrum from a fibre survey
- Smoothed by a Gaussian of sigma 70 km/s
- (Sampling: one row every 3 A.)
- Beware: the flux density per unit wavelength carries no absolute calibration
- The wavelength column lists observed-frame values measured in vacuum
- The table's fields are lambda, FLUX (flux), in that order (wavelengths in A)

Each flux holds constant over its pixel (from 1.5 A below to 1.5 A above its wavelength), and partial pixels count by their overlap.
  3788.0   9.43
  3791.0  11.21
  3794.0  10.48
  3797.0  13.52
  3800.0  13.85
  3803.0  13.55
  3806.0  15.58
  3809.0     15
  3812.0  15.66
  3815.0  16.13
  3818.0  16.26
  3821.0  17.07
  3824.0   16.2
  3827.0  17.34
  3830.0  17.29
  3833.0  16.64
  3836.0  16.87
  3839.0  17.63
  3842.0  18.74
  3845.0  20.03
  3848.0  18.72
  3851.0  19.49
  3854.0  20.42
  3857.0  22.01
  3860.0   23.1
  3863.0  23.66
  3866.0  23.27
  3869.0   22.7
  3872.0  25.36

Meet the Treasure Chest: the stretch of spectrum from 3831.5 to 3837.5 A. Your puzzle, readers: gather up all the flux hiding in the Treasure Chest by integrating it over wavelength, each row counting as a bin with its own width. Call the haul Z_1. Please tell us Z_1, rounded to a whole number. 101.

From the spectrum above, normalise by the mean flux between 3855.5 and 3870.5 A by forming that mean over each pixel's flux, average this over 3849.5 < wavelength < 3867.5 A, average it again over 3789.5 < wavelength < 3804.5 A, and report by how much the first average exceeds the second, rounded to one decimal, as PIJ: -0.8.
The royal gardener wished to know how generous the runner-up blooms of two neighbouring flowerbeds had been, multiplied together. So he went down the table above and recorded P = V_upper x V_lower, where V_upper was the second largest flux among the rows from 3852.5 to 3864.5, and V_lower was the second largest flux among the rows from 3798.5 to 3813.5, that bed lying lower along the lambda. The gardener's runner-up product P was 360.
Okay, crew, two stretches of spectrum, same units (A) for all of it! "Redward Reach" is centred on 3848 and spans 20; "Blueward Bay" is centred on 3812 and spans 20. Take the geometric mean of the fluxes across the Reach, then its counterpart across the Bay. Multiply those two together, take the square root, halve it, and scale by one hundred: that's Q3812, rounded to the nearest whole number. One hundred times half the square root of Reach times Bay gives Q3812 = 872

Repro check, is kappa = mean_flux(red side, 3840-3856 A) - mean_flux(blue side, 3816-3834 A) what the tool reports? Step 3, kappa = 2.7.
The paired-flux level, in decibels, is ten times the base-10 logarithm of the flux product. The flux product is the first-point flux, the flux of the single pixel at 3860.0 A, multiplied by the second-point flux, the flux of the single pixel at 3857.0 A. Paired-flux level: 27.1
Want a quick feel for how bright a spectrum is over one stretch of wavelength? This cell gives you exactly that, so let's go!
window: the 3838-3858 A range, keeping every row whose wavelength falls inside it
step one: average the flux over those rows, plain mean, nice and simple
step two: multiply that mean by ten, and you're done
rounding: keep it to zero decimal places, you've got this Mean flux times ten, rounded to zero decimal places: 196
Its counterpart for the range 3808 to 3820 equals 158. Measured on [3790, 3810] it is 133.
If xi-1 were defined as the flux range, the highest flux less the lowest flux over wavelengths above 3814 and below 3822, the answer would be 0.9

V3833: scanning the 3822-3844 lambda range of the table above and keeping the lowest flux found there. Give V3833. 16.2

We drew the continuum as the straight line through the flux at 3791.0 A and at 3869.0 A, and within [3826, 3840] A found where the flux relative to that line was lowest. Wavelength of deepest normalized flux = 3836.0 A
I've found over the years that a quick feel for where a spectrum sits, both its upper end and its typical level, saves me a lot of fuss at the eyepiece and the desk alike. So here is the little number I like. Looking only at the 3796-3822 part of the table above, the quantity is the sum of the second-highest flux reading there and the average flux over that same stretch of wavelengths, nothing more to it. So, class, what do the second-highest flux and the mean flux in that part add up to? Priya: 31.4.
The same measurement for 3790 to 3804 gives 26.1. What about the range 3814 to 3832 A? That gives 34.0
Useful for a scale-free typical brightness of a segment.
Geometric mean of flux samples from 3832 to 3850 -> 18.1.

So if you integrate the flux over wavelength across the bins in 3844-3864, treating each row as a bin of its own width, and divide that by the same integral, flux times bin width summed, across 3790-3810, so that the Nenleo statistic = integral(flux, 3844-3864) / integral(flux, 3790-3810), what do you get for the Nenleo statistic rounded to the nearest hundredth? 1.58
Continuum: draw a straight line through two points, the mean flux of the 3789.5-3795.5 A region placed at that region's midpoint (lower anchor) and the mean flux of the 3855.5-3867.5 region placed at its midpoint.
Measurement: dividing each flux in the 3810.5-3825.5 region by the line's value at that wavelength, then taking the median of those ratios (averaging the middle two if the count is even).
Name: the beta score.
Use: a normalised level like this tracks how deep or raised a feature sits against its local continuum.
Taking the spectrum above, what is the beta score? 1.08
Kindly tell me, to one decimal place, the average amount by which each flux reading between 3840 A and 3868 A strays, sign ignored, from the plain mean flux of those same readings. 1.7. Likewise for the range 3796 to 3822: 1.1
